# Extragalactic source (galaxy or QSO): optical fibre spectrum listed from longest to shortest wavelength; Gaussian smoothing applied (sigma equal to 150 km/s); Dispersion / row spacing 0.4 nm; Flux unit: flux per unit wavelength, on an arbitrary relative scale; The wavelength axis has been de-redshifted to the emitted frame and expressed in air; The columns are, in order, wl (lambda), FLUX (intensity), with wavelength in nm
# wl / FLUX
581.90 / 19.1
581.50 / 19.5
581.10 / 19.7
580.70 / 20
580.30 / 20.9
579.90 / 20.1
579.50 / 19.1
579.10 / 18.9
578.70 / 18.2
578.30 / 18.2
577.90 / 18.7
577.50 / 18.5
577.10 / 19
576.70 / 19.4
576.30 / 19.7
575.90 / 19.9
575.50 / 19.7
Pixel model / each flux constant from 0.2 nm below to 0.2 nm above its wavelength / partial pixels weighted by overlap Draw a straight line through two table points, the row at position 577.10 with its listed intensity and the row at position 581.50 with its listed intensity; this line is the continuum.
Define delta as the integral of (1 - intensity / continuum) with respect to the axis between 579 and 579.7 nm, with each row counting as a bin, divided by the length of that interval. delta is 0.01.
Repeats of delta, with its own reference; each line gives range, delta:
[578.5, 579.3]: 0.03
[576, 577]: -0.03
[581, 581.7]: -0.01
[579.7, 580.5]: -0.06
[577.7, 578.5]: 0.03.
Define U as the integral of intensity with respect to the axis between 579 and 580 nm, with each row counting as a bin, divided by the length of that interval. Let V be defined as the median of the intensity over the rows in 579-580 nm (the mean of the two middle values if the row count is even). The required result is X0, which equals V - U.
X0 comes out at -0.2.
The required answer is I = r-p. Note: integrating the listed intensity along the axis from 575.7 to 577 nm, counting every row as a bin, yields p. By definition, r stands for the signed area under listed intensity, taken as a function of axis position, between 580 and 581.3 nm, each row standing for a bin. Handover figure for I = 1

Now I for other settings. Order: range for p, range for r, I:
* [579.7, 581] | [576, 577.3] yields -1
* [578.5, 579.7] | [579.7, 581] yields 4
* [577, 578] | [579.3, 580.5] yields 5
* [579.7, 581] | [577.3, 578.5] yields -4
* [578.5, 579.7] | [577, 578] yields -4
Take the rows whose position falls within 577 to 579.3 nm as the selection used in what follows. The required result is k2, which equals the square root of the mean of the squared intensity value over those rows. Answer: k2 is 18.6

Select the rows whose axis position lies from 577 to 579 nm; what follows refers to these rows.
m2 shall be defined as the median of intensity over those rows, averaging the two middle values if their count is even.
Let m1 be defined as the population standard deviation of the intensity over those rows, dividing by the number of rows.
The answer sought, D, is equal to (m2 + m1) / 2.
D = 9.4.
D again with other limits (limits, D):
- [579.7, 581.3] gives 10.2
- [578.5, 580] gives 9.8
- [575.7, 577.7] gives 10.0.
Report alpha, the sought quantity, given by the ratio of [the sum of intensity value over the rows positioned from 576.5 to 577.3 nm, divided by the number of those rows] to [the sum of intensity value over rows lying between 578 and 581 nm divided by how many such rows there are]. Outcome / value 0.993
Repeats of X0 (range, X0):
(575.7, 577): 0.1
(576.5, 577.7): 0.0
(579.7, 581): -0.2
